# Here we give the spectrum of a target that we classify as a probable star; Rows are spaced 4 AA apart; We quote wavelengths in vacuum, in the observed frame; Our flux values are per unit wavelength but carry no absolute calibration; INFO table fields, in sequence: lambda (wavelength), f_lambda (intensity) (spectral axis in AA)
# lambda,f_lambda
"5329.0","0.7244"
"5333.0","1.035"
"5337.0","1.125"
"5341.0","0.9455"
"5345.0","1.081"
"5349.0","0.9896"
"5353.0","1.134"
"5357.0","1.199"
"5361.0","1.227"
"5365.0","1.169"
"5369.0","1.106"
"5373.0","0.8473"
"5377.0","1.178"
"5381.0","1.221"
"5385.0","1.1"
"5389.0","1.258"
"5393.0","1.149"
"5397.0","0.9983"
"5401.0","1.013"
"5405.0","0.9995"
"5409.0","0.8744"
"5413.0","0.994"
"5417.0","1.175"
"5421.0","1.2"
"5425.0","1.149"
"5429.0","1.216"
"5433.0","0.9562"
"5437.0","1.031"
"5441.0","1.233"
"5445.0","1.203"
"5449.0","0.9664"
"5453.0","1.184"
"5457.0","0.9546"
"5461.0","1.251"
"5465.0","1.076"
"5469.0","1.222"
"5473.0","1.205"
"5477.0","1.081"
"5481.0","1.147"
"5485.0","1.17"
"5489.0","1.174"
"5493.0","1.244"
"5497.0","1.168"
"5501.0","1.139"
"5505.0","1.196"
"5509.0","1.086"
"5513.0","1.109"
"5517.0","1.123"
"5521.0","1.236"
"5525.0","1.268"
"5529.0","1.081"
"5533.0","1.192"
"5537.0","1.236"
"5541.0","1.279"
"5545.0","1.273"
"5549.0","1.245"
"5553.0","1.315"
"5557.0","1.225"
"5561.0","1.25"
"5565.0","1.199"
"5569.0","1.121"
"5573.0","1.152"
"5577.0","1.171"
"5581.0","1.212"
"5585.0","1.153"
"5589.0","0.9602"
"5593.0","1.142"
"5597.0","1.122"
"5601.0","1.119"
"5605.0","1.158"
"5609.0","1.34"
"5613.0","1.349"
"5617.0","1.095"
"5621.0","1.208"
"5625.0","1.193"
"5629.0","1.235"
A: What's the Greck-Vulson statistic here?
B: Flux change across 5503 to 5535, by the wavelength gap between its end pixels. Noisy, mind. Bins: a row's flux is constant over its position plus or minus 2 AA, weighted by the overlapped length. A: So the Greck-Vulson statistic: 0.000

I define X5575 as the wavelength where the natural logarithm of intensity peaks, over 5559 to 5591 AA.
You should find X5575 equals 5561.0 AA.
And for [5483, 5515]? 5493.0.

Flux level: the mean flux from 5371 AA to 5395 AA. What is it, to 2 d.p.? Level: 1.13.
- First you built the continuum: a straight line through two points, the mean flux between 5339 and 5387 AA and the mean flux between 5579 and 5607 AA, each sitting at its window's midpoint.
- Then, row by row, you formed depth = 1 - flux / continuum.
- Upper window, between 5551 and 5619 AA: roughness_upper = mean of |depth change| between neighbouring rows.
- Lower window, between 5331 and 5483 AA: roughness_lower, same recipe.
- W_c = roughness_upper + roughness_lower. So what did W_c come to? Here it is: 0.19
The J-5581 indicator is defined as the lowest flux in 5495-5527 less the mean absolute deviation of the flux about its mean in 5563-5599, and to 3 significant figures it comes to 1.04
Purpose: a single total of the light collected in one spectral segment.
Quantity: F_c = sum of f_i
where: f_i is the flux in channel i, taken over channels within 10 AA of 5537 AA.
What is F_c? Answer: 6.06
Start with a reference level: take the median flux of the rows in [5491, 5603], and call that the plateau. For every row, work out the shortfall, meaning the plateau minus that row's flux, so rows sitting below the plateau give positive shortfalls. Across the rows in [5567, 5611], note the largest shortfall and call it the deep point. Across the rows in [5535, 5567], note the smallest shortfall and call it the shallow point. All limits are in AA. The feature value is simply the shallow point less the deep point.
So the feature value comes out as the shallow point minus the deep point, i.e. -0.35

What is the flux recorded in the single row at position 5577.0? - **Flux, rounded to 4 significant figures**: 1.171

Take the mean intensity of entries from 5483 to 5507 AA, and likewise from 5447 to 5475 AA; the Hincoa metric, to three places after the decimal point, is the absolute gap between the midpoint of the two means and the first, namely 0.030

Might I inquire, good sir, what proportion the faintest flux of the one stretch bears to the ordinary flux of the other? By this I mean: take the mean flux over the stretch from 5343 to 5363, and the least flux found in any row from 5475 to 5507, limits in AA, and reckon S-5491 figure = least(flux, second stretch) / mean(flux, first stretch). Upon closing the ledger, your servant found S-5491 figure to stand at 0.96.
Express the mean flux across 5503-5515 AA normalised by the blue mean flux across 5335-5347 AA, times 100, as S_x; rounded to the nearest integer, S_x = 108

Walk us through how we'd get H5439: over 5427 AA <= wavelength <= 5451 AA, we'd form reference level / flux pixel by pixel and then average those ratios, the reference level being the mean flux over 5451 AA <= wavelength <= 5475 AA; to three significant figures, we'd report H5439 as 1.06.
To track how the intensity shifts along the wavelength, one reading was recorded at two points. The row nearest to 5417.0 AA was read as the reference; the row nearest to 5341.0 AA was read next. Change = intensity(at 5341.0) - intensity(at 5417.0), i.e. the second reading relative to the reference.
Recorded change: -0.23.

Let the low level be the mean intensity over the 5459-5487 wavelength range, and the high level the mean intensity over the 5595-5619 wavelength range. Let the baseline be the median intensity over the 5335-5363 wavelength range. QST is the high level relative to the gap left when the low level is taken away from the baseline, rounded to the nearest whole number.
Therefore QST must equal -30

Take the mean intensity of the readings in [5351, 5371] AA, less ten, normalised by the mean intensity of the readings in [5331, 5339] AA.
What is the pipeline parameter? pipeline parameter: -8.18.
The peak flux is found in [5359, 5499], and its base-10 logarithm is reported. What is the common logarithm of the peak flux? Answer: 0.100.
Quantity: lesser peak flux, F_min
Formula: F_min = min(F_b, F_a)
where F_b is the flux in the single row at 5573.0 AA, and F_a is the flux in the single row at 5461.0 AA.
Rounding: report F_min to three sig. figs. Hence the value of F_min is 1.15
